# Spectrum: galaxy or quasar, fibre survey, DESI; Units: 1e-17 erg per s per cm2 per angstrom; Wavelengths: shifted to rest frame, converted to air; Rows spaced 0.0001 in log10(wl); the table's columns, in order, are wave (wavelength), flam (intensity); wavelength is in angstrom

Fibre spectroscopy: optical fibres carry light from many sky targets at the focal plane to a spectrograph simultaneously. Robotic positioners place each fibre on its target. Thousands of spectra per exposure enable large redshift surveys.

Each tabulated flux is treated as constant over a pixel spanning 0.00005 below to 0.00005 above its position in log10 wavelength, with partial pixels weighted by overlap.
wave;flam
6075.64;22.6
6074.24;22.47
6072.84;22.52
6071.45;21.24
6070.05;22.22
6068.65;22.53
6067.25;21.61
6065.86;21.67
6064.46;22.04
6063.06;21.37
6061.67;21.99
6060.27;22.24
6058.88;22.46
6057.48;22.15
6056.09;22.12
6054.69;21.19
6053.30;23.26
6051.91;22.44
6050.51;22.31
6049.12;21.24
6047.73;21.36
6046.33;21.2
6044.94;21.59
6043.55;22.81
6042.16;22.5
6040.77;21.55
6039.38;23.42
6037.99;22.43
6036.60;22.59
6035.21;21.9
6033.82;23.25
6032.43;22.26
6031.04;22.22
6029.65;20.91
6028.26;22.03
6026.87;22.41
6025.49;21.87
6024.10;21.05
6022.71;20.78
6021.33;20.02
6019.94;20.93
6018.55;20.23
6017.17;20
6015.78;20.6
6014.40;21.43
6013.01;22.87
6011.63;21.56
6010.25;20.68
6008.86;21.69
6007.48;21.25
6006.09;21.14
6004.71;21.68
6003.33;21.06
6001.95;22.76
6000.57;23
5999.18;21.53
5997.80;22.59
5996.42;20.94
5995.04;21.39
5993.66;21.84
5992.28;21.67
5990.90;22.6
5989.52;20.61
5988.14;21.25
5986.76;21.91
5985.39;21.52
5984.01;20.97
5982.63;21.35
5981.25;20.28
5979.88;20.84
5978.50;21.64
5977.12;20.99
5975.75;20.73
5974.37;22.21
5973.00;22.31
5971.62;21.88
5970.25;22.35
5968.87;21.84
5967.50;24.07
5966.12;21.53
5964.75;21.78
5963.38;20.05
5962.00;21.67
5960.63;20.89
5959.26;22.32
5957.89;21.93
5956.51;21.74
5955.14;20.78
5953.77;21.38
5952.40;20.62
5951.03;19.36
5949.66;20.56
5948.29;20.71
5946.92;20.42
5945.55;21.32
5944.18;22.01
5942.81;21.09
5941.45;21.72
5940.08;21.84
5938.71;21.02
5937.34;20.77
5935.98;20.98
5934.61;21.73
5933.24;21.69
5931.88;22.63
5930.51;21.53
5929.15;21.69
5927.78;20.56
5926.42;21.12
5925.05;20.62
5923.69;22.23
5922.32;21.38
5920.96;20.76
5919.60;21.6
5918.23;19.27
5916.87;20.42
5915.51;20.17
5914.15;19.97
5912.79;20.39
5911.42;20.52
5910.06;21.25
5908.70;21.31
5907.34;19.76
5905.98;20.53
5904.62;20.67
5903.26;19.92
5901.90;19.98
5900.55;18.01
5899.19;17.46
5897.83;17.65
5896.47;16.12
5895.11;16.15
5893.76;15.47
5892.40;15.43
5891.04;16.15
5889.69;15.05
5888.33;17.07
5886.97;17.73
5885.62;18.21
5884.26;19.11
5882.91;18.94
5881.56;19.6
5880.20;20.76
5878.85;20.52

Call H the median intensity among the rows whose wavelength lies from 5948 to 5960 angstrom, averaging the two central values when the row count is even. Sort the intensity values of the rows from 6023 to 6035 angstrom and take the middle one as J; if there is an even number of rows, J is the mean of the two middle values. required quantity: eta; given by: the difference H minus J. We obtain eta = -1.3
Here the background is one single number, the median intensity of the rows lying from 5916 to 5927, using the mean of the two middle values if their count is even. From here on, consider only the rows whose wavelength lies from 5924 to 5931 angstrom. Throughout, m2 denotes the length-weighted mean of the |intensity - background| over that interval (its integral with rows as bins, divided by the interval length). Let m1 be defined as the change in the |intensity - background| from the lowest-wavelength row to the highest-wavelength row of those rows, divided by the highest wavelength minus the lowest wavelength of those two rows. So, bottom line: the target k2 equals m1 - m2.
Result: -0.4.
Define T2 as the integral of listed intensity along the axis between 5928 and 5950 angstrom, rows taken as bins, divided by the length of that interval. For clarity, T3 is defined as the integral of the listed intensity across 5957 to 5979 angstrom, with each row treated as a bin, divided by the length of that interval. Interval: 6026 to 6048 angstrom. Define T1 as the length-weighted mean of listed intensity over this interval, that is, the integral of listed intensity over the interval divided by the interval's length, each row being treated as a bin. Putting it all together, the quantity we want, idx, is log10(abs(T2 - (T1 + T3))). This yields 1.35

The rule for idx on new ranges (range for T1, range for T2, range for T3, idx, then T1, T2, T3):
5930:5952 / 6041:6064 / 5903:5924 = 1.30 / 21.2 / 22.0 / 20.6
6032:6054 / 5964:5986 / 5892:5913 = 1.29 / 22.3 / 21.6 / 18.8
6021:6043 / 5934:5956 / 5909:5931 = 1.34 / 22.0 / 21.0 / 20.8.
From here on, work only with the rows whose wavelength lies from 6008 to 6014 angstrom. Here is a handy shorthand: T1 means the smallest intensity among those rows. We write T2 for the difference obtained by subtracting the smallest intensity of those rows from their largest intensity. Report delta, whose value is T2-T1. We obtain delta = -18.5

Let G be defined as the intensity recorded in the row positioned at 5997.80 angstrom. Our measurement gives 22.59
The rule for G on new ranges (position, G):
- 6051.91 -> 22.44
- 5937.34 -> 20.77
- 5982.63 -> 21.35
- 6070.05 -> 22.22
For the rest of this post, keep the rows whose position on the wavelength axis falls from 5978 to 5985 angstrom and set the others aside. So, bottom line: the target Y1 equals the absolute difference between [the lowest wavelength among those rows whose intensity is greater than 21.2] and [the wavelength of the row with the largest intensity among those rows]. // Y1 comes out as 0.0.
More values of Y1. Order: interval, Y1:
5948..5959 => 4.1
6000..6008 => 0.0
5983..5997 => 5.5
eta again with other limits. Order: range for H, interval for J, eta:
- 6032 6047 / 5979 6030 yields 1.1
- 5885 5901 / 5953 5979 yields -5.1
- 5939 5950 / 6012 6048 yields -0.5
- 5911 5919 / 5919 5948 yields -1.1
